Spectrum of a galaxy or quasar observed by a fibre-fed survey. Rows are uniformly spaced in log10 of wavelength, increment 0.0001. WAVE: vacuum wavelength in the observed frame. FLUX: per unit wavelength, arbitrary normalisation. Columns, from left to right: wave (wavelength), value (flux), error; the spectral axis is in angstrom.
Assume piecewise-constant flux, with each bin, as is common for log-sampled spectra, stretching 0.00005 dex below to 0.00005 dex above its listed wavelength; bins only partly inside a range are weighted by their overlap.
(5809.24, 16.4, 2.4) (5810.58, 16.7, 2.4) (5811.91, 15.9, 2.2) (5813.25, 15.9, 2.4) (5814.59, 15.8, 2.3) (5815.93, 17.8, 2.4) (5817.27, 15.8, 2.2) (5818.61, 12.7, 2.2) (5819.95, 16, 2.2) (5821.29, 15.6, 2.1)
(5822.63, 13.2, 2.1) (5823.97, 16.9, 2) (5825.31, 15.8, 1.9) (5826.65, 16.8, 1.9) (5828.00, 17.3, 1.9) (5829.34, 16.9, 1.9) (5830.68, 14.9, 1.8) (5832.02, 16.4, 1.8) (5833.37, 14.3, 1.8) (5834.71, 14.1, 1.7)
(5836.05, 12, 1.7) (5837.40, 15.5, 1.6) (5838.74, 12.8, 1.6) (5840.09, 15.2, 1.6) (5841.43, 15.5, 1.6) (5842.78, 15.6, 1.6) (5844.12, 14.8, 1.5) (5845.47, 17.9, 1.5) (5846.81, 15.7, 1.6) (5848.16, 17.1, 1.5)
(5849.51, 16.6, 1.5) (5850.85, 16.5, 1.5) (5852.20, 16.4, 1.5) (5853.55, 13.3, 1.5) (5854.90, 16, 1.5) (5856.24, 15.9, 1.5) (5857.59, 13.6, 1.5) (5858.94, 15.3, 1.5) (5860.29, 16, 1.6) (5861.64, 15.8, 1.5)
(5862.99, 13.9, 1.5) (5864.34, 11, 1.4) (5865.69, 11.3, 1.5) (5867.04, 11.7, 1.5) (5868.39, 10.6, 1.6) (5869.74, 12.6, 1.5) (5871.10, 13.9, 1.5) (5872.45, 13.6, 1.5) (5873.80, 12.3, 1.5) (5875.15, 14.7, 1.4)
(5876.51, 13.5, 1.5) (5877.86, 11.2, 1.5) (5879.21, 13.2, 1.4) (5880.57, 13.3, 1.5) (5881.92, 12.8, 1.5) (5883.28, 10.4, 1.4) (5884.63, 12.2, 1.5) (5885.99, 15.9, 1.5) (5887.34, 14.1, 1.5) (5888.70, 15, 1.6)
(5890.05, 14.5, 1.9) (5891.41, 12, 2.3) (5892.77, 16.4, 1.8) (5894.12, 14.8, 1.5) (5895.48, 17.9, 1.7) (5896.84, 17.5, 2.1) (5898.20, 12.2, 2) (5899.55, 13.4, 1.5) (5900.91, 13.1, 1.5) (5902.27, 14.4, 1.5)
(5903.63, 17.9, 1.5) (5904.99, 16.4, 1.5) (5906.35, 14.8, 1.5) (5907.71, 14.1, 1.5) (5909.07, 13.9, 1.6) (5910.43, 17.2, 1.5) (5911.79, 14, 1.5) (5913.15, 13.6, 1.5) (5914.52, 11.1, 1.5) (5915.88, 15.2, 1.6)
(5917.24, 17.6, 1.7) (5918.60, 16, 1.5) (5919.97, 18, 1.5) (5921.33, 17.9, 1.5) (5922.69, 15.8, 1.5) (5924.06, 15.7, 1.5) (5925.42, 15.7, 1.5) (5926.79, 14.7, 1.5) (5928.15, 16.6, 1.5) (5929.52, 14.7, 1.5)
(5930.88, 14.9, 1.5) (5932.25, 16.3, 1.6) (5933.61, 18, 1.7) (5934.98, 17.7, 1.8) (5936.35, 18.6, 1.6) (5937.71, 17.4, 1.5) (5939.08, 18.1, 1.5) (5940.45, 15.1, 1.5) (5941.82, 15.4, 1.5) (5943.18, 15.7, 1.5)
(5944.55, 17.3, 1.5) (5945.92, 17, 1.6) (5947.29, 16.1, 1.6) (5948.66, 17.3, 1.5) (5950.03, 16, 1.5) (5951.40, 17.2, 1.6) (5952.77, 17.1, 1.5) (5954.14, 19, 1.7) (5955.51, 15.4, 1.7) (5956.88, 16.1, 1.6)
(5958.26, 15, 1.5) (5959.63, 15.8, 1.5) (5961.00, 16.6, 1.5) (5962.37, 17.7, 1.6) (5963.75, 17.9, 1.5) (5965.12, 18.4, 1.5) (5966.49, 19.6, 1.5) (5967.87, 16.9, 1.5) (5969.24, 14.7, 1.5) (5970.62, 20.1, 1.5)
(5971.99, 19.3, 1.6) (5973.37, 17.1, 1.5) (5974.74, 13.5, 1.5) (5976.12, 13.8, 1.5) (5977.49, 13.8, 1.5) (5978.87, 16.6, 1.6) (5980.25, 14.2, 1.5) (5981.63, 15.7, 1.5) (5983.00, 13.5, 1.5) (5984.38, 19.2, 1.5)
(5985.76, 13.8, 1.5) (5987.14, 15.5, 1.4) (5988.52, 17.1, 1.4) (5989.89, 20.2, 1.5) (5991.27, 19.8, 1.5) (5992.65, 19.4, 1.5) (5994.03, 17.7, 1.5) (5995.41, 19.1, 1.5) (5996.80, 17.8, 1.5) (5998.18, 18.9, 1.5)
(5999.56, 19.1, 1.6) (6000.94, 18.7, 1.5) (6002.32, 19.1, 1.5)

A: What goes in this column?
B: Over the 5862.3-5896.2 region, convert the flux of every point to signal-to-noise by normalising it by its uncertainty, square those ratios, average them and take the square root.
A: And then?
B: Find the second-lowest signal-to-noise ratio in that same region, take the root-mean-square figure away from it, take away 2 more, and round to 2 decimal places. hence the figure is -4.07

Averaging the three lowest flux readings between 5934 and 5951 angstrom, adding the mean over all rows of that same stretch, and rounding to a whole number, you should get 32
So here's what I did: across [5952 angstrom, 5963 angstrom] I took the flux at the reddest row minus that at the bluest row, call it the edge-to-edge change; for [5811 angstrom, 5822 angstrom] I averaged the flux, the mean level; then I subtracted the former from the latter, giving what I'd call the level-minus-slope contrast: 15.1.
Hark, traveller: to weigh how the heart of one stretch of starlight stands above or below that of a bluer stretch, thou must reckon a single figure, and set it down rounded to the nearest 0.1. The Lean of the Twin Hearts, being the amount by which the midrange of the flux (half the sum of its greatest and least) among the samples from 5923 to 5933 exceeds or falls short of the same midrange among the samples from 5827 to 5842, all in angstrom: 1.0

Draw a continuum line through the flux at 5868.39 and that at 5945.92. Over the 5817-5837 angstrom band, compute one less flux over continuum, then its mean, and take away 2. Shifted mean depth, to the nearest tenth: -3.1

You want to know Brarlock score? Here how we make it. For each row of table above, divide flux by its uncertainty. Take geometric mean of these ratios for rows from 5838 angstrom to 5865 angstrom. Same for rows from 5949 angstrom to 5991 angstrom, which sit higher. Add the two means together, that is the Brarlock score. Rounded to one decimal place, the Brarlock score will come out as 20.7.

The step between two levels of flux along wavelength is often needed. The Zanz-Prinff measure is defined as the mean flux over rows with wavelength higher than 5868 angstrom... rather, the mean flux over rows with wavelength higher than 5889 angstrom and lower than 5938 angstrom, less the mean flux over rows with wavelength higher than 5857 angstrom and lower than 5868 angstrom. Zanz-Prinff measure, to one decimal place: 2.0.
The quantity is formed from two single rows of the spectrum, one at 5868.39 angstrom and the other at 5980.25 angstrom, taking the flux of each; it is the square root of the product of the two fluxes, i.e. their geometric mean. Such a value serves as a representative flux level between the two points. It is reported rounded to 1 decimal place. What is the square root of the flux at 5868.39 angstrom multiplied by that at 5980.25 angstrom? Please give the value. 12.3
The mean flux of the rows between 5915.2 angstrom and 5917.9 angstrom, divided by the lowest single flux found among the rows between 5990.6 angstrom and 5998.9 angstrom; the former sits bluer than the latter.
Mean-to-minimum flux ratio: 0.93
